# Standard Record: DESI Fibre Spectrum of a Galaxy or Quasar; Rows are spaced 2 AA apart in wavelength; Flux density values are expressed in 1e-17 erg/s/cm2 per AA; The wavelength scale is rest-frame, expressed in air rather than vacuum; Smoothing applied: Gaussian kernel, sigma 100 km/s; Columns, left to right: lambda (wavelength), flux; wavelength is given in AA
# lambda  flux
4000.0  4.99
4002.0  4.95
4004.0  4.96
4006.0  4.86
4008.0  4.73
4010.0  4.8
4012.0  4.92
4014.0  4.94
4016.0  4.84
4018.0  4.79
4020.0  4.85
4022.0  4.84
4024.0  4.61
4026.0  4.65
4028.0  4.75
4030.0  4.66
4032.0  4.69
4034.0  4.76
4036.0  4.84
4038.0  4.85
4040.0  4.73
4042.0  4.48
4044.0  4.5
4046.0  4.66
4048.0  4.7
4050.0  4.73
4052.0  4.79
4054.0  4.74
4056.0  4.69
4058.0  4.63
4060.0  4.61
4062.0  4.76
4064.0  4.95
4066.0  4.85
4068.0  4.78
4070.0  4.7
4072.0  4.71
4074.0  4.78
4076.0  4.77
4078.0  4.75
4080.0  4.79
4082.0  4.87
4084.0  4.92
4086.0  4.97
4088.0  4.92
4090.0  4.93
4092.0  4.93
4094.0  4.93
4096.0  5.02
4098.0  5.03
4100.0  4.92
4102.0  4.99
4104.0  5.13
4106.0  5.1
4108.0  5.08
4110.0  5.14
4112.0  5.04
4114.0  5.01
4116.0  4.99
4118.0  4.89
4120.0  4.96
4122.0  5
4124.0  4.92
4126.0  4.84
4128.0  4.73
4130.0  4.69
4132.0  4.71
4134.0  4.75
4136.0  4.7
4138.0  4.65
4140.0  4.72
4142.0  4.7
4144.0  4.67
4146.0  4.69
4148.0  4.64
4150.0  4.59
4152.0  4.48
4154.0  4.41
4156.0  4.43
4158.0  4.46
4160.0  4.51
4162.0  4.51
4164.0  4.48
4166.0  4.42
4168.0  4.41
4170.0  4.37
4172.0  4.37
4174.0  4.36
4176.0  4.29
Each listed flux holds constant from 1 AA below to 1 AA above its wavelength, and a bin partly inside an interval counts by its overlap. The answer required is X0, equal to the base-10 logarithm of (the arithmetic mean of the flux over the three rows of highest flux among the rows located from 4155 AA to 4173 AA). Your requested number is 0.653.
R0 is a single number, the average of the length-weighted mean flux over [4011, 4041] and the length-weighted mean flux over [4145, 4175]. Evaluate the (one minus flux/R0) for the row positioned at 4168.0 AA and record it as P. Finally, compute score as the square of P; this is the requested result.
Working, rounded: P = 0.047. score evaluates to 0.0022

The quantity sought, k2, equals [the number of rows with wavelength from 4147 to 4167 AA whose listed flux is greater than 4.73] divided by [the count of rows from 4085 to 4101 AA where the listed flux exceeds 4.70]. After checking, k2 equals 0.0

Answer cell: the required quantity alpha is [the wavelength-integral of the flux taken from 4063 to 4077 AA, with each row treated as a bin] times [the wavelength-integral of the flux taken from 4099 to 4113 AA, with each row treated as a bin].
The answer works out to 4749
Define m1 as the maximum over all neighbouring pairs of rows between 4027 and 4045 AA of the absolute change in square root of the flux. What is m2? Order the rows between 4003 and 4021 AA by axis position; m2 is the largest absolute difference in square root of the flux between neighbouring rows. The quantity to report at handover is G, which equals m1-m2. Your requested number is 0.029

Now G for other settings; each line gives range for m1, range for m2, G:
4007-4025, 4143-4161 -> 0.027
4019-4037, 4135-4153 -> 0.027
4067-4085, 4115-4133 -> -0.007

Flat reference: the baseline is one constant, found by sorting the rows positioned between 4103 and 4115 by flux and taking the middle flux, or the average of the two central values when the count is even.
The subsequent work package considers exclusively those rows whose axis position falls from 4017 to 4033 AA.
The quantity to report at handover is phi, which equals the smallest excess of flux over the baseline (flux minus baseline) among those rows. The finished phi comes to -0.48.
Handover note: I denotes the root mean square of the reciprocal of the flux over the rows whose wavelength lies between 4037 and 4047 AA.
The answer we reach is 0.216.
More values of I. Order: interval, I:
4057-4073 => 0.211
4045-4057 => 0.212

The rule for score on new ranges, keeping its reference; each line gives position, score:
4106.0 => 0.0104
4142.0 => 0.0002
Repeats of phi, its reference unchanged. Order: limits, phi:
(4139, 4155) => -0.68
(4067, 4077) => -0.39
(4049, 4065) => -0.48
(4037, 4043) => -0.61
